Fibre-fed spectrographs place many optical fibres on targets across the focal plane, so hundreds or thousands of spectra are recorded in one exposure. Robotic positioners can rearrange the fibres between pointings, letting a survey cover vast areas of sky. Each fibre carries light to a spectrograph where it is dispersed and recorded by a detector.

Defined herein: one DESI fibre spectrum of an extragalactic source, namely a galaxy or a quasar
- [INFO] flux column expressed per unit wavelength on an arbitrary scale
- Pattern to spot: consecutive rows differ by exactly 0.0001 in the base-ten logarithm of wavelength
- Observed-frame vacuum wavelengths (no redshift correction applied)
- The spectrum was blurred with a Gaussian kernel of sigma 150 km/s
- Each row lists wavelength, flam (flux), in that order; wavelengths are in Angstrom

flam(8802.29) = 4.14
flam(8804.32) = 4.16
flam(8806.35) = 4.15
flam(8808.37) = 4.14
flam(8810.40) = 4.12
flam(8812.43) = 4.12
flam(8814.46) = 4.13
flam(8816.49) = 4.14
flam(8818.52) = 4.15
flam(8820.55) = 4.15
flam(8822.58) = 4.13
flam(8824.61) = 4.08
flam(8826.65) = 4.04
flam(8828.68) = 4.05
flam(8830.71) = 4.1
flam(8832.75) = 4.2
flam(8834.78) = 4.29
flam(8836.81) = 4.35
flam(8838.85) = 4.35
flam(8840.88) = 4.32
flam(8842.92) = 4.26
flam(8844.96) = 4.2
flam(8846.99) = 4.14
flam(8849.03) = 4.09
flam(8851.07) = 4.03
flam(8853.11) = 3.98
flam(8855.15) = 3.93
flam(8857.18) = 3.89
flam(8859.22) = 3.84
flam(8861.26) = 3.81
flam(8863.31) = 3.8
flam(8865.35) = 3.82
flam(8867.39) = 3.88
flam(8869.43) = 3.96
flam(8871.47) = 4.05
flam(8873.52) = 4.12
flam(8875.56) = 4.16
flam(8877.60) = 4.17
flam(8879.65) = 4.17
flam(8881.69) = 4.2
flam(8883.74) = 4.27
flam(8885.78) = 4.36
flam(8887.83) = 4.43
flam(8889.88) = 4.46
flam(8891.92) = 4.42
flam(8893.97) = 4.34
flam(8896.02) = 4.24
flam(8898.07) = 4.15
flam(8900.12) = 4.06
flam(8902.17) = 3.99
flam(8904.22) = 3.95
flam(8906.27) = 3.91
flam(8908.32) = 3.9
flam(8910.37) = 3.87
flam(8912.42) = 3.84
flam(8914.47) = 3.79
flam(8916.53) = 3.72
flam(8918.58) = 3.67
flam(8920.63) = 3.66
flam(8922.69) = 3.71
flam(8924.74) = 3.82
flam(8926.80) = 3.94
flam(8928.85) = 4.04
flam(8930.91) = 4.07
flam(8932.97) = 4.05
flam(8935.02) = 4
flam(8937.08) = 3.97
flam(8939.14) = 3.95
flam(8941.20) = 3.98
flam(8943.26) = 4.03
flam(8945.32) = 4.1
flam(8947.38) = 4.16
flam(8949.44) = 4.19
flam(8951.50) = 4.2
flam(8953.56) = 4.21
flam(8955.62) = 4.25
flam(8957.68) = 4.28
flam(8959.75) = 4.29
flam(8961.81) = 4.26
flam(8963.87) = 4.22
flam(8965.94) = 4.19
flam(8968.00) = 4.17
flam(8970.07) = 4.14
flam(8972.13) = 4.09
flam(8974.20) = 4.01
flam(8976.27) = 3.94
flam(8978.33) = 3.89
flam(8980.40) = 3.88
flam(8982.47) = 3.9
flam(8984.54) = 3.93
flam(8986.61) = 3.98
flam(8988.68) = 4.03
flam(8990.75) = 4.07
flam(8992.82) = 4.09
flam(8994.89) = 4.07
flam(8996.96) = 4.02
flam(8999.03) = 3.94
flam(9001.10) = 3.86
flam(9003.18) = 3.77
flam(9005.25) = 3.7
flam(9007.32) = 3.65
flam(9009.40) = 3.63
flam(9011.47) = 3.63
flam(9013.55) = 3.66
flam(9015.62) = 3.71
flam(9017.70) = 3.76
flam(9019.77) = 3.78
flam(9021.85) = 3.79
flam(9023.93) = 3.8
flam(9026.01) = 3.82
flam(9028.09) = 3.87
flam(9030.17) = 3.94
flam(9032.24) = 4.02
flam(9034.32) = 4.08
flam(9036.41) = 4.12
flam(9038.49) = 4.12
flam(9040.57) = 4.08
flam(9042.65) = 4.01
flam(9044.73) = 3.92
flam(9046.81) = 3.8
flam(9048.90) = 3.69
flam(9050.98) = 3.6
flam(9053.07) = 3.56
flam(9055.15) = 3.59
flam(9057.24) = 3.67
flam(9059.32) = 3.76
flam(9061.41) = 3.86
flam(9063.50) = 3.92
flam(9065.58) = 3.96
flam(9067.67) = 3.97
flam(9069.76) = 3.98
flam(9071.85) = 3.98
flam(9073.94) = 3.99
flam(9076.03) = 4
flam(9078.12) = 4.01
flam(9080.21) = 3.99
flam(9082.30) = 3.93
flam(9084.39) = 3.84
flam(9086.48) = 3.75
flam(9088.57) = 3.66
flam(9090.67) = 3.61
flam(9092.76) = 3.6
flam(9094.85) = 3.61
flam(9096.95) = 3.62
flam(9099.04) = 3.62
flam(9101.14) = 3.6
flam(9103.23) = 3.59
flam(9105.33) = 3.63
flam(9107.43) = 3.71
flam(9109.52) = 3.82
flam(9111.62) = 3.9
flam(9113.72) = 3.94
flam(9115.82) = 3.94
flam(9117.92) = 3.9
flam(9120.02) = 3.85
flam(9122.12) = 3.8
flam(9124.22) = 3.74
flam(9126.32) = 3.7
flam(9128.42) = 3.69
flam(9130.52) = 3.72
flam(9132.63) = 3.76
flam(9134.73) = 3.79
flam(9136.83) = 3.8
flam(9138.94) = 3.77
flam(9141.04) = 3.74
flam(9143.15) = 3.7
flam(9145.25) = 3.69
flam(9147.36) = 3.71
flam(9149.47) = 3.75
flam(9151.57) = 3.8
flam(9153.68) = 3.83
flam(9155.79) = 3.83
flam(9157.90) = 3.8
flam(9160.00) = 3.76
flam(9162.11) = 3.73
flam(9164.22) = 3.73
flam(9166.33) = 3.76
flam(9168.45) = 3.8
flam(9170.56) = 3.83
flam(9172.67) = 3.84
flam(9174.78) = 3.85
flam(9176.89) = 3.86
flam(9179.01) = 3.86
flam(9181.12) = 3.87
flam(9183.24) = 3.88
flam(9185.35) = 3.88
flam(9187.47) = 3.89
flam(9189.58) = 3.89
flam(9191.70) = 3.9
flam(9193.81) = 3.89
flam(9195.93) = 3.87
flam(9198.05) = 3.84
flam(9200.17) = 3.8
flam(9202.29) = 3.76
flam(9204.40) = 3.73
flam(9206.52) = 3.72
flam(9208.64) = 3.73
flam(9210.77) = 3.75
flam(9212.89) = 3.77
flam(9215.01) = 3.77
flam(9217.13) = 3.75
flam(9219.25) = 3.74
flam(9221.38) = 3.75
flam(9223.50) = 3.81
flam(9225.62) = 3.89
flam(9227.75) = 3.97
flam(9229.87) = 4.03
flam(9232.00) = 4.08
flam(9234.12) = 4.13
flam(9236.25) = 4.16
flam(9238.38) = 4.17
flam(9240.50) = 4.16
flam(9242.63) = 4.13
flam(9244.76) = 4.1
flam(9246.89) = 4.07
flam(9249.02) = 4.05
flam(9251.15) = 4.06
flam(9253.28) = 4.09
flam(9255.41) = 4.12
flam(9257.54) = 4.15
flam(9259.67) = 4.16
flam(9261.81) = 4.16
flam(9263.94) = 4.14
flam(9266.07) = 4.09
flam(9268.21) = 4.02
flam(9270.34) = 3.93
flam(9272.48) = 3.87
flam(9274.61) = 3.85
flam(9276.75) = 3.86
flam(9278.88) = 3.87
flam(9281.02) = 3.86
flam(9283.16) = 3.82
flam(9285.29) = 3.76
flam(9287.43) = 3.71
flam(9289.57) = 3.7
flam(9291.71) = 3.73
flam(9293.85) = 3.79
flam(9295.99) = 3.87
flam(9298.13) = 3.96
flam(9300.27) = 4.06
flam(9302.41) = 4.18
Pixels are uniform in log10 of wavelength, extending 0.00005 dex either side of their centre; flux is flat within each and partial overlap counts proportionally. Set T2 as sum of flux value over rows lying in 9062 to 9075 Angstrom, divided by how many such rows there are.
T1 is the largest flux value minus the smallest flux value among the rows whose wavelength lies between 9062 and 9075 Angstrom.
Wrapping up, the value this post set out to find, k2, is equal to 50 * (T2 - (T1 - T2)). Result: 393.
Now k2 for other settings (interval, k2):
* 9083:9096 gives 356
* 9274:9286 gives 378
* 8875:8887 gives 412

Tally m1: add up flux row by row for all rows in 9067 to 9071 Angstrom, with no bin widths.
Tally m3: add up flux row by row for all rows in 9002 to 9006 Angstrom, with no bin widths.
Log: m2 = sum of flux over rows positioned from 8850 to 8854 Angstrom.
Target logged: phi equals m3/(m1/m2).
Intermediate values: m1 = 7.95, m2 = 8.01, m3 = 7.5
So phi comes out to 7.5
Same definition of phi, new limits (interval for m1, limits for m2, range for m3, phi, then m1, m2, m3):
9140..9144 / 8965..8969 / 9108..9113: 8.7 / 7.44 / 8.36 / 7.7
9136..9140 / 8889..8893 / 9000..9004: 9.0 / 7.57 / 8.88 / 7.6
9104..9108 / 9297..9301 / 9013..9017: 8.1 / 7.34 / 8.02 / 7.4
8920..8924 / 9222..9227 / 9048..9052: 7.6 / 7.37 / 7.70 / 7.3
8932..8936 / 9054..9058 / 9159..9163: 6.8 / 8.05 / 7.26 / 7.5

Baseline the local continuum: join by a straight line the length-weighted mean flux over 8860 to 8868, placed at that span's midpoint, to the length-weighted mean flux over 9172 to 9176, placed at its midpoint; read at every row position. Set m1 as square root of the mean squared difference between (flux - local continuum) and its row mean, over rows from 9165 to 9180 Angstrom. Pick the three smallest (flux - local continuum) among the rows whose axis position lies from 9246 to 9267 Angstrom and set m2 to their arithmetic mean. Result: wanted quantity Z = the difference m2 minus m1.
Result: 0.17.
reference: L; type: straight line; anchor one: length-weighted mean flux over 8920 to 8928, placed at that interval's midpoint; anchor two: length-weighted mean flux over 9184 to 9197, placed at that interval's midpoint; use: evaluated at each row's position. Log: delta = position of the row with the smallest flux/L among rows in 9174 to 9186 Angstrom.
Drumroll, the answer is 9174.78 Angstrom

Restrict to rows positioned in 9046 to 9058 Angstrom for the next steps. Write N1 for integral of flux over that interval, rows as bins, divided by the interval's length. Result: 3.6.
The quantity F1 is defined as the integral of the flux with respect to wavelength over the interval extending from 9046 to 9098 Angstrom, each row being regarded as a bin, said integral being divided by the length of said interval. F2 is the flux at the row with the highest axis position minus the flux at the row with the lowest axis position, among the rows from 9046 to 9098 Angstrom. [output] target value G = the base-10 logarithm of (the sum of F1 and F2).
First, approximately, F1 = 3.80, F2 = -0.18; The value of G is 0.558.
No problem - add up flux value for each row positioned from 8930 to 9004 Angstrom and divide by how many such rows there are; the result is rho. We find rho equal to 4.06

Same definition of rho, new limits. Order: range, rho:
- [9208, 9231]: 3.81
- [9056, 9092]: 3.88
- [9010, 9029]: 3.76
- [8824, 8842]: 4.20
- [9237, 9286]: 4.02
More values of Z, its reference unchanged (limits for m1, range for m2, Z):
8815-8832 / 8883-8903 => 0.20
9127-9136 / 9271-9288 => -0.14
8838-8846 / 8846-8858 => 0.05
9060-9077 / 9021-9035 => -0.08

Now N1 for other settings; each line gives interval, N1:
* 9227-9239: 4.1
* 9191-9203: 3.8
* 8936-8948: 4.0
